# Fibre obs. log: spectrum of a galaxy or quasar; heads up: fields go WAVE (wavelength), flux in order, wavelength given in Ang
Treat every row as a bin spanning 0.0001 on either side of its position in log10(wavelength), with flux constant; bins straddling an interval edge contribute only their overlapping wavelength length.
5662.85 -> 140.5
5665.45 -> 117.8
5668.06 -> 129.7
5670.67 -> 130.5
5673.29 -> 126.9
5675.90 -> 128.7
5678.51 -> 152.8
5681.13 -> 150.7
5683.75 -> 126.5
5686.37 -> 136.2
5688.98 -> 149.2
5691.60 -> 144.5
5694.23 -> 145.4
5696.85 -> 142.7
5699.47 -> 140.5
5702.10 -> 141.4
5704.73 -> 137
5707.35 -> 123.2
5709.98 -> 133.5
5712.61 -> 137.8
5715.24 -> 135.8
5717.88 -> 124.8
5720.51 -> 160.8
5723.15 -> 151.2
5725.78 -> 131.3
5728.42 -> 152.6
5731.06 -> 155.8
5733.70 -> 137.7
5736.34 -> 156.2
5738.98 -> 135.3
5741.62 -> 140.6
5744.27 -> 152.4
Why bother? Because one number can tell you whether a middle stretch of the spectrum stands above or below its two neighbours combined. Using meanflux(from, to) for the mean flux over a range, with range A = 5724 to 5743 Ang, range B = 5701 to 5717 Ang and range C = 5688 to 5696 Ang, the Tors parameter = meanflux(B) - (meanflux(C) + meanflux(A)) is -156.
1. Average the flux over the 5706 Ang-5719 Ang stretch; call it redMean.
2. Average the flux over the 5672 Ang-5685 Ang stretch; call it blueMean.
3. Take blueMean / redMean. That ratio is 1.05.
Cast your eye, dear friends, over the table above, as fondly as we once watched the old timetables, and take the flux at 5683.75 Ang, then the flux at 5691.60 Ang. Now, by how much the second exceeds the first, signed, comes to 18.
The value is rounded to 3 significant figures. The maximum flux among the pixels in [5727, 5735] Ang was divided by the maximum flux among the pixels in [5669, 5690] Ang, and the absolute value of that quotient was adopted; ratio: 1.02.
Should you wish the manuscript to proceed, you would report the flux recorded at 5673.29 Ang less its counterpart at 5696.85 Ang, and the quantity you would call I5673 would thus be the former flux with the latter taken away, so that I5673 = -15.8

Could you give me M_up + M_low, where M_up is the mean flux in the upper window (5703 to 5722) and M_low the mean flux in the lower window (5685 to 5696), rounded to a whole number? 280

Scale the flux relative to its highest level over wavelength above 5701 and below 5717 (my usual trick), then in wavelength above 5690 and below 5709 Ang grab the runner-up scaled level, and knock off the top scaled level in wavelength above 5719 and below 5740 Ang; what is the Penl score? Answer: -0.12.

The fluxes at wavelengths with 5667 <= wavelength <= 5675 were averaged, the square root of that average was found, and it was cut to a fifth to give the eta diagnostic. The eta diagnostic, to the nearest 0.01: 2.27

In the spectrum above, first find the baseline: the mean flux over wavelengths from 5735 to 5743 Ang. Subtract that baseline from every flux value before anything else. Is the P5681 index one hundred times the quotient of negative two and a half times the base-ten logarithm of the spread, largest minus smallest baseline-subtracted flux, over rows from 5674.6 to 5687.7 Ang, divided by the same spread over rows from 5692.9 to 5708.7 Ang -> -16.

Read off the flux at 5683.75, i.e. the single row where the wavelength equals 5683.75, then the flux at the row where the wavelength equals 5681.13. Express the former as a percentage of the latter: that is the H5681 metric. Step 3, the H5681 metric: 84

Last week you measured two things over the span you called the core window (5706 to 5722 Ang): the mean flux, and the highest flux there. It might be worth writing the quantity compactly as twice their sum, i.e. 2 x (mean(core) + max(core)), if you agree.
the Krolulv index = 594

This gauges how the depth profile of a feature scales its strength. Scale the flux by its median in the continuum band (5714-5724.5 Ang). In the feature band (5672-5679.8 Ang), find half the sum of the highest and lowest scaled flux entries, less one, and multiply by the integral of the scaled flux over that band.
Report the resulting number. -0.19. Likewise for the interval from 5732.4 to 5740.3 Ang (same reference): 0.12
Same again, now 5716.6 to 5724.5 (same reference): -0.04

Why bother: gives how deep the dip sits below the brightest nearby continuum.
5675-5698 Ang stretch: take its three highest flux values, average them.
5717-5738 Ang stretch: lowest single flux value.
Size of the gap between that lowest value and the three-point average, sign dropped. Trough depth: 26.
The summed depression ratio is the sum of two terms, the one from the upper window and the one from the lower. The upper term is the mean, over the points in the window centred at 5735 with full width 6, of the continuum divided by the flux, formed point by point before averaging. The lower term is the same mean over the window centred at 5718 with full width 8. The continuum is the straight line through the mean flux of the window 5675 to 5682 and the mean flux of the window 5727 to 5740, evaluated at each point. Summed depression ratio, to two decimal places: 2.06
